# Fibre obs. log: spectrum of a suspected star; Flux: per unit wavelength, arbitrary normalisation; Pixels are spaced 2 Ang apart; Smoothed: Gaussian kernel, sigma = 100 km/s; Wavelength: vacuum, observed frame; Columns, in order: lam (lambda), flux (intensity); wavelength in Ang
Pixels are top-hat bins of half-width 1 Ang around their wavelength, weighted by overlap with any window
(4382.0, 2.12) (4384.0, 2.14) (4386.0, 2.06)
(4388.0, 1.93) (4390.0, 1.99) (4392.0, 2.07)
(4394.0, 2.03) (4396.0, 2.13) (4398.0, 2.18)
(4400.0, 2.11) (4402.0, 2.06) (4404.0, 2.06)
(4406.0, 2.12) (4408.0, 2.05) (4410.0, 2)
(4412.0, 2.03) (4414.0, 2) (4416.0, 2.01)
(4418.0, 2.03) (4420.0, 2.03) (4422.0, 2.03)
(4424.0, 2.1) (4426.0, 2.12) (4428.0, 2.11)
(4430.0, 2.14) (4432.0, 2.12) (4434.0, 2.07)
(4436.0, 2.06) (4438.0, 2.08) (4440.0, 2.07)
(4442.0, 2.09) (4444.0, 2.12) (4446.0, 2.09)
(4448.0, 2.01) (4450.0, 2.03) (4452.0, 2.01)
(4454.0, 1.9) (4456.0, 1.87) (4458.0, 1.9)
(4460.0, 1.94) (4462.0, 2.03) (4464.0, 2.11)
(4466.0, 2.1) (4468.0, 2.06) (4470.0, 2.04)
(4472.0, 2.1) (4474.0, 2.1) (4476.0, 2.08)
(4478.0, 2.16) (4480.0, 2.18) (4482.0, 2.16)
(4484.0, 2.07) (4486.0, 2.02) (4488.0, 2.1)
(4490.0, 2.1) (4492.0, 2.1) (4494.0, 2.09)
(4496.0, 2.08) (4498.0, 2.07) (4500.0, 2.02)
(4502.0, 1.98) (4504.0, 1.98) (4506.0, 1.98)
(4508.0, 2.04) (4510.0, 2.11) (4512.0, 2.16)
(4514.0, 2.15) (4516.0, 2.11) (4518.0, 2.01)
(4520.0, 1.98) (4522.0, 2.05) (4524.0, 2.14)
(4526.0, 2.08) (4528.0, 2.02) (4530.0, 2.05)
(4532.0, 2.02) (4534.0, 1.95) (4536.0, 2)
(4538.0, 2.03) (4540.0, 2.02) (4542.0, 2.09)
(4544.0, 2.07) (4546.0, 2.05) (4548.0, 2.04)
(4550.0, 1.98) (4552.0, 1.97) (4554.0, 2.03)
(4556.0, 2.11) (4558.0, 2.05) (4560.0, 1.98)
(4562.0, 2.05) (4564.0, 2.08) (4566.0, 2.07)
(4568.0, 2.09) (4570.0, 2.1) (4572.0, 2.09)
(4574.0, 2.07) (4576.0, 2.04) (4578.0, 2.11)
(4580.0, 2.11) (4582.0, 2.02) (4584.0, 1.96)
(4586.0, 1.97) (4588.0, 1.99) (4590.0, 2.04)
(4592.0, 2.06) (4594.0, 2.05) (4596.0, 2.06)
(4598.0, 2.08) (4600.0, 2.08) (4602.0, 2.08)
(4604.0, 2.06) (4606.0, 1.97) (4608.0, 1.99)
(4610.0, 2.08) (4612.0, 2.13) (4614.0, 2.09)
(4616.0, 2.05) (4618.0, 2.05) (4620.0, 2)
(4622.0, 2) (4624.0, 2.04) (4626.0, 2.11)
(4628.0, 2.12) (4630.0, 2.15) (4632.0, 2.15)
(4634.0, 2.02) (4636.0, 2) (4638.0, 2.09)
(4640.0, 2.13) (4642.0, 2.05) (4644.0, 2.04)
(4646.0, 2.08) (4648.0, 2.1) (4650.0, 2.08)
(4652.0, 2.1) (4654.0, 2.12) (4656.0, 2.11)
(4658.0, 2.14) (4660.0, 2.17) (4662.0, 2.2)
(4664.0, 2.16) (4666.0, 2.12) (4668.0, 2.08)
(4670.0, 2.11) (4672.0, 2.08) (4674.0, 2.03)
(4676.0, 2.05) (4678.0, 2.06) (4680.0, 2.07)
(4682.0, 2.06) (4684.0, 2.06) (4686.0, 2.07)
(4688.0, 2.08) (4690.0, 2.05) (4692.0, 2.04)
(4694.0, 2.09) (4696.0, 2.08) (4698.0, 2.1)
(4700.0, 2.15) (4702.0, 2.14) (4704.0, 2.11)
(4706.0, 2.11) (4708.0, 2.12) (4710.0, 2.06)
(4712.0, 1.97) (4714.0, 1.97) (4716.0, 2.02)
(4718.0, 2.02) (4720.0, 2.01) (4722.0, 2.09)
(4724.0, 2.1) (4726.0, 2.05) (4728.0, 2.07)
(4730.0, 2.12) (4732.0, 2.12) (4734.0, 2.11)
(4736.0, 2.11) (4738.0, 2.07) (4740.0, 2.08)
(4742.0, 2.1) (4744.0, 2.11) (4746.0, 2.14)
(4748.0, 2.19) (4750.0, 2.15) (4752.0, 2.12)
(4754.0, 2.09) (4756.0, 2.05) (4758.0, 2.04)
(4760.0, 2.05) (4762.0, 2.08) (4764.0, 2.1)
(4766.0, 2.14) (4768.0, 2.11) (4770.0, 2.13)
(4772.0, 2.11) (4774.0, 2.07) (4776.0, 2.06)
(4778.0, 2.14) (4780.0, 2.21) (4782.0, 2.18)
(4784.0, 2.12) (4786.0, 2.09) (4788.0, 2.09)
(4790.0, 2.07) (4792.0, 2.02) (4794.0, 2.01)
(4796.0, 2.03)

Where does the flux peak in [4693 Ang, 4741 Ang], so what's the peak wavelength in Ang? 4700.0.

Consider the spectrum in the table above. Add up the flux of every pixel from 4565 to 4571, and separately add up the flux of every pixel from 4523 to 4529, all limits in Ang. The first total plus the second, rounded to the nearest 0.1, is 12.5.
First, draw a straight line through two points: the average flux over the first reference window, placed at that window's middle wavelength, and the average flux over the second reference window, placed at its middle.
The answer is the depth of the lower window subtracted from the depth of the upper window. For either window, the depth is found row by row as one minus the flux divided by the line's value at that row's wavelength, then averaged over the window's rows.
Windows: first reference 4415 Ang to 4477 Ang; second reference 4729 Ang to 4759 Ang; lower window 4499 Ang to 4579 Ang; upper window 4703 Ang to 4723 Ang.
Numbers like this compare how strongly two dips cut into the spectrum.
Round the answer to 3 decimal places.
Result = 0.016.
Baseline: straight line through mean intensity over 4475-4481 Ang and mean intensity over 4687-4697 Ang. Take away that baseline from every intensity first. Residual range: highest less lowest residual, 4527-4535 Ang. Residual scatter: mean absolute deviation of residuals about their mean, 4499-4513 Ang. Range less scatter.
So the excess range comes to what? 0.042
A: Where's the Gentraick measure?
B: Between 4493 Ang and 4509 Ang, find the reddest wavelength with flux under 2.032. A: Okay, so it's 4506.0 Ang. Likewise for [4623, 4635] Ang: 4634.0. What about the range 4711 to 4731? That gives 4720.0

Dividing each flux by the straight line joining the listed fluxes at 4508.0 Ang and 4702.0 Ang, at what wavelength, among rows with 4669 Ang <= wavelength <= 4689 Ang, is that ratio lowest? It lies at 4674.0 Ang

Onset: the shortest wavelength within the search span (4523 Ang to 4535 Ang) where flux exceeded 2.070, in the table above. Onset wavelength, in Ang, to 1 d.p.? 4524.0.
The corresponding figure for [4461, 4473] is 4464.0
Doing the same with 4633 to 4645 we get 4638.0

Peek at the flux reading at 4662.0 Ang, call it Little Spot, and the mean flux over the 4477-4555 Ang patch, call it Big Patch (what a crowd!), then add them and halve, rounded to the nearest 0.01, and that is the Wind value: 2.13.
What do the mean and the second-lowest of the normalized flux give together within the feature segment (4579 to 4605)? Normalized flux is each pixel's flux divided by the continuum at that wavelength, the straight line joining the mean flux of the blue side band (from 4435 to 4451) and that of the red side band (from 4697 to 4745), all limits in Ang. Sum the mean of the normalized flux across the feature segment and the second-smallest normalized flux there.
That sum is 1.935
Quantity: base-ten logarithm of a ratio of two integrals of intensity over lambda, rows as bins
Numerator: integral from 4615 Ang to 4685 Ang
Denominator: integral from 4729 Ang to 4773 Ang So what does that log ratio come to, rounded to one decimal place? 0.2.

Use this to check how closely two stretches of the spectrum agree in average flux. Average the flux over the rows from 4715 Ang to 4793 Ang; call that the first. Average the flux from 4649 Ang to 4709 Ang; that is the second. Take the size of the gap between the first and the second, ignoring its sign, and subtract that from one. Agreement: 1.00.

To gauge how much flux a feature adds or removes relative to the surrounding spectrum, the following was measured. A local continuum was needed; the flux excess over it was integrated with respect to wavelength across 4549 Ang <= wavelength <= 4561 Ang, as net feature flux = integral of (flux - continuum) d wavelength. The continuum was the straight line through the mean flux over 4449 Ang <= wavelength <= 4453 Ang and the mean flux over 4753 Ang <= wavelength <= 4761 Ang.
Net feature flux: -0.15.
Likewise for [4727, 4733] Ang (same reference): 0.29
